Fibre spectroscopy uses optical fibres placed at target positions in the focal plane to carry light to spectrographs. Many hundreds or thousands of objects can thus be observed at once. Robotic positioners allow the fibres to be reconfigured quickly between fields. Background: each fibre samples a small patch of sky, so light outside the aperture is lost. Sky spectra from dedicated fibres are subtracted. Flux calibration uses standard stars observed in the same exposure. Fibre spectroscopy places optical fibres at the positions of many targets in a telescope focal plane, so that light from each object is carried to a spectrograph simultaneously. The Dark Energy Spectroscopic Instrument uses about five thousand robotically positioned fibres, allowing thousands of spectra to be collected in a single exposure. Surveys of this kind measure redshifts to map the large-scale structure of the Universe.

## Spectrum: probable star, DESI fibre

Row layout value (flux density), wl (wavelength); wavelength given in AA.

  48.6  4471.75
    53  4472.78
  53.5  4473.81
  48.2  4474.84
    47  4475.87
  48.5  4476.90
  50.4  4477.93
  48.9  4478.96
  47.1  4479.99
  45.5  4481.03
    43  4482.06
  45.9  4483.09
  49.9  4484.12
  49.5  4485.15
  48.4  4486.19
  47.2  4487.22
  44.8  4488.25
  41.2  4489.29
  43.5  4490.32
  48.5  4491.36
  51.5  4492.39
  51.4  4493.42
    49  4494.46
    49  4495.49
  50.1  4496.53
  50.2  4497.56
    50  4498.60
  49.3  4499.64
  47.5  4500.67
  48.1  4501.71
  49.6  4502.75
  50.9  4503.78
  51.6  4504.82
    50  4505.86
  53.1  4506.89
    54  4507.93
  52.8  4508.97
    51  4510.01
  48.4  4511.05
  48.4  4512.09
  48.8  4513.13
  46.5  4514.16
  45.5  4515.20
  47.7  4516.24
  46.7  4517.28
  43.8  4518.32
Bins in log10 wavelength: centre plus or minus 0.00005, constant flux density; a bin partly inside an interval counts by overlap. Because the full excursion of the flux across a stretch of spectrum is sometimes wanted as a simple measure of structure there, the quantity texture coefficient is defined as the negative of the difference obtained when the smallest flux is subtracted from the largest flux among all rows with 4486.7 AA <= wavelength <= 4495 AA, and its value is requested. -10.3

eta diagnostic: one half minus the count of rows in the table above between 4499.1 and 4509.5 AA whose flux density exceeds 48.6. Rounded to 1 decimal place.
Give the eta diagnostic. -7.5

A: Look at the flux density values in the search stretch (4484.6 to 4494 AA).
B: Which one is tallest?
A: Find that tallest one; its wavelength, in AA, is 4492.39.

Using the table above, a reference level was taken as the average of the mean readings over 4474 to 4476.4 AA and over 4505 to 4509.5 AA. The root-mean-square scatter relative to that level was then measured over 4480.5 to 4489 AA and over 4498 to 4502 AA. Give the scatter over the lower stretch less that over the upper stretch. 2.33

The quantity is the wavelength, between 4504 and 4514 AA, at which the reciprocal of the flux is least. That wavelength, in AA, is 4507.93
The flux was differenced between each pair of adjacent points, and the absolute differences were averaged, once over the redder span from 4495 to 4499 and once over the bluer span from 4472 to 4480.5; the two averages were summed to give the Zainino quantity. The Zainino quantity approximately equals 2.42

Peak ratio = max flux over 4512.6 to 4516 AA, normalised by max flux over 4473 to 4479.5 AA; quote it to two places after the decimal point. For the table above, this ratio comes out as 0.91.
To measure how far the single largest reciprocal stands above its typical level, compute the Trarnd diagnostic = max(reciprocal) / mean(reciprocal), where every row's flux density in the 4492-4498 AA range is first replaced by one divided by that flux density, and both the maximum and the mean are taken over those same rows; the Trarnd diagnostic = 1.02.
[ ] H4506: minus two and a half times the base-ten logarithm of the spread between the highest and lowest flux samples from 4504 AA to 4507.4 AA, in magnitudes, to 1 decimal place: -1.2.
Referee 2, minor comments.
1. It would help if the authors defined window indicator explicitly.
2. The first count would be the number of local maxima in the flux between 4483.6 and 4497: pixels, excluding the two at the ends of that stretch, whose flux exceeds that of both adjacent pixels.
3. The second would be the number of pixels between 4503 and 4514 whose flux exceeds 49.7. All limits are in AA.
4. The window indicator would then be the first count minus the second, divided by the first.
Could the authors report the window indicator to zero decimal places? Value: -6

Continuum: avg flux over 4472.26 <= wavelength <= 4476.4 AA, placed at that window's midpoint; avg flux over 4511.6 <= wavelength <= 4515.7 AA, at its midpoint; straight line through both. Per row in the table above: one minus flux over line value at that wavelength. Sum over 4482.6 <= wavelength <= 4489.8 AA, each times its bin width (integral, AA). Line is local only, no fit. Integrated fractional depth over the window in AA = 0.4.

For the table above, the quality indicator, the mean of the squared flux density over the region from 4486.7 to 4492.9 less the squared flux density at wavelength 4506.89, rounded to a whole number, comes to -681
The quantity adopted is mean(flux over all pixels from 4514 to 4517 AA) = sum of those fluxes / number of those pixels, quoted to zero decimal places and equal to 47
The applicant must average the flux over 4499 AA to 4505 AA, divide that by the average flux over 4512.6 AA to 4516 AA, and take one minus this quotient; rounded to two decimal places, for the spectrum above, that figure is -0.05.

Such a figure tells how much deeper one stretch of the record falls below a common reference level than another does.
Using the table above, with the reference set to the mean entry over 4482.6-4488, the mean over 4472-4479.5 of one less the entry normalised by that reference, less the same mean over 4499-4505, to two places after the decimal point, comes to -0.01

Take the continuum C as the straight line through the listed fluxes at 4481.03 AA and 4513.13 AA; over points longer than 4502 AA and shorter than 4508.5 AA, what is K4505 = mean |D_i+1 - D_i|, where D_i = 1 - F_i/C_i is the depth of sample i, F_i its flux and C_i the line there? 0.030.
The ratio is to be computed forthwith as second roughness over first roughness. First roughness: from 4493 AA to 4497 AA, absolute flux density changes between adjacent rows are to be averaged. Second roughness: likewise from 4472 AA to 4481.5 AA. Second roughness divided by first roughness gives 1.6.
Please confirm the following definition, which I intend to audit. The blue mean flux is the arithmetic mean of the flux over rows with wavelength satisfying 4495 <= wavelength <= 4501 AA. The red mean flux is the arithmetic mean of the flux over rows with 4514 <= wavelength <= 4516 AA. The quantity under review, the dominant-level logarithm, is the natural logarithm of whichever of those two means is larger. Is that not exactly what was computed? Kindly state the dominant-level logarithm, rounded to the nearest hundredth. 3.90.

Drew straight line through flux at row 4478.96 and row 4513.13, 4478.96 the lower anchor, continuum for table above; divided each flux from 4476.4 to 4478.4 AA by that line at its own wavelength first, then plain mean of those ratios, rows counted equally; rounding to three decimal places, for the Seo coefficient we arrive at 1.011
